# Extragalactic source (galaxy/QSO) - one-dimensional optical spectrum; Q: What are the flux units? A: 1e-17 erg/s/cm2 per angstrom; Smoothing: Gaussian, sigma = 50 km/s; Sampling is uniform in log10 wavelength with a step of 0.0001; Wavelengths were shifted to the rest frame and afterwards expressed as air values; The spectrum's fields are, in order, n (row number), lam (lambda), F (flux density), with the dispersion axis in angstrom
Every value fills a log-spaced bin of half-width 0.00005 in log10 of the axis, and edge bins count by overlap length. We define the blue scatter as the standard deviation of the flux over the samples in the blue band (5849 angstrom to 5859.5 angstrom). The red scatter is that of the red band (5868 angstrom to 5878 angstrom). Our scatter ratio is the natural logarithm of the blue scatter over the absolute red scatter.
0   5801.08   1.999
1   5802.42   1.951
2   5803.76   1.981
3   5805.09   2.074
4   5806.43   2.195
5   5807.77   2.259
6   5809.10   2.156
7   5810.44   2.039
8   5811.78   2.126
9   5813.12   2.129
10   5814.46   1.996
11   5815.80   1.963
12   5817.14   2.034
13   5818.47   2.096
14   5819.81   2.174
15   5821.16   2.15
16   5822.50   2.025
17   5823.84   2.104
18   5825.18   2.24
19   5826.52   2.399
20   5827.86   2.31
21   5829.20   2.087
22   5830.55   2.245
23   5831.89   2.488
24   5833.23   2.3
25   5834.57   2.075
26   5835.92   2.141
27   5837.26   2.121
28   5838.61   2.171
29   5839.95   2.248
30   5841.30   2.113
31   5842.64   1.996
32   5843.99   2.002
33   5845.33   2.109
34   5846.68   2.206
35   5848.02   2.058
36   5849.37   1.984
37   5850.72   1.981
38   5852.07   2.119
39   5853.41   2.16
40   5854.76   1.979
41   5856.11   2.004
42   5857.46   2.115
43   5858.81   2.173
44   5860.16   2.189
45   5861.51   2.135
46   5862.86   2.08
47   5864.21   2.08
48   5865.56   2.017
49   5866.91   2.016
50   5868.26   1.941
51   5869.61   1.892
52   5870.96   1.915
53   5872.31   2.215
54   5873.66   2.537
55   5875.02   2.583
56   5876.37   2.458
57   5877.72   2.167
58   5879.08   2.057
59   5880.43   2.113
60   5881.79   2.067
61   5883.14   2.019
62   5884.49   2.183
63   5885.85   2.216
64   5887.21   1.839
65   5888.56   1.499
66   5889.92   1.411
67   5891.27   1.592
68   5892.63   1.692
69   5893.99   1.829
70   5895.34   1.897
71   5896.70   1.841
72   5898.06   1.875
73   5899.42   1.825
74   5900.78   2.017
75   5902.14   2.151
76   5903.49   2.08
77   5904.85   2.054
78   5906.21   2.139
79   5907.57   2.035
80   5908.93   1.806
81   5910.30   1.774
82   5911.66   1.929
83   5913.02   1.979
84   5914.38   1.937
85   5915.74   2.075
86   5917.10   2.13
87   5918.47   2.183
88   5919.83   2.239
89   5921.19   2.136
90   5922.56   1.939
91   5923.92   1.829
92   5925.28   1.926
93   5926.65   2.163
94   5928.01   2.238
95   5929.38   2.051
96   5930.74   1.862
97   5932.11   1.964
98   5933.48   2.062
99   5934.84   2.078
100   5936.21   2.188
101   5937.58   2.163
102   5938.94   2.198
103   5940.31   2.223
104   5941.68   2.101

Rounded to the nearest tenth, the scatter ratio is -1.2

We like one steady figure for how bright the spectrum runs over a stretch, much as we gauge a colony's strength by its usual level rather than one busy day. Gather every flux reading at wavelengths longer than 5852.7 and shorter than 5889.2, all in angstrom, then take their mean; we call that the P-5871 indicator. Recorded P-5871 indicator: 2.10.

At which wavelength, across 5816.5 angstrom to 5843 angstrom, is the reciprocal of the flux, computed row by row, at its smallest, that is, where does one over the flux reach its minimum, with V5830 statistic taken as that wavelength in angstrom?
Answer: 5831.89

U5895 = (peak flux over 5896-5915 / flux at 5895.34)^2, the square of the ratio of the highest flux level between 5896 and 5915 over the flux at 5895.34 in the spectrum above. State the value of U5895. 1.29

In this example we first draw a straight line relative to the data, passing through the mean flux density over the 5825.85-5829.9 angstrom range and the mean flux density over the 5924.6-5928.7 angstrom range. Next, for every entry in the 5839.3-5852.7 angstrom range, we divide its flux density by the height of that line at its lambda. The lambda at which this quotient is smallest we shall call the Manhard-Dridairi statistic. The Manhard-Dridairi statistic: 5850.72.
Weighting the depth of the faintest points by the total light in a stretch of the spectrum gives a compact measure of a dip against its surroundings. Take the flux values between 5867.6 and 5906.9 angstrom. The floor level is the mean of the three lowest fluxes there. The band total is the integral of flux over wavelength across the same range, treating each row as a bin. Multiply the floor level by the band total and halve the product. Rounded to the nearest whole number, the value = 59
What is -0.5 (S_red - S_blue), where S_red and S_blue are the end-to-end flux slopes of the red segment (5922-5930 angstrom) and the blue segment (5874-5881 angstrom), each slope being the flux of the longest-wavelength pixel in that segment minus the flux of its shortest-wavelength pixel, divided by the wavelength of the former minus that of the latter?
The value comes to -0.052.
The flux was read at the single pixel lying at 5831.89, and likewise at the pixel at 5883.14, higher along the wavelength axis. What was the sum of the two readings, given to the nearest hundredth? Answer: 4.51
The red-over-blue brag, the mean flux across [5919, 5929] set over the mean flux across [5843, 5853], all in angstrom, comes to 1.00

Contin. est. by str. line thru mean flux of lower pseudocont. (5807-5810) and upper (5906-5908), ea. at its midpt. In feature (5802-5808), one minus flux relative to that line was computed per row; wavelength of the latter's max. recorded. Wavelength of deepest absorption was 5802.42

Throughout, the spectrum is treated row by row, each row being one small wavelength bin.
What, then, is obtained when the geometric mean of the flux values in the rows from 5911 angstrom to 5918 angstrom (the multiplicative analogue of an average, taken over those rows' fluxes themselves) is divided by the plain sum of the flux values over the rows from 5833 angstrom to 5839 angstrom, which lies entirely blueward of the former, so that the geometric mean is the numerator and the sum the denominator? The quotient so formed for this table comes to 0.19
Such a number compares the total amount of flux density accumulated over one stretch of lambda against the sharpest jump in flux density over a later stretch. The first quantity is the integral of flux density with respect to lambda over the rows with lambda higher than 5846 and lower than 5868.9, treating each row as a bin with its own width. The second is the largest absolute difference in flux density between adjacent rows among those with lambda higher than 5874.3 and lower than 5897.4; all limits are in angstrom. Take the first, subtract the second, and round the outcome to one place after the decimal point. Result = 47.1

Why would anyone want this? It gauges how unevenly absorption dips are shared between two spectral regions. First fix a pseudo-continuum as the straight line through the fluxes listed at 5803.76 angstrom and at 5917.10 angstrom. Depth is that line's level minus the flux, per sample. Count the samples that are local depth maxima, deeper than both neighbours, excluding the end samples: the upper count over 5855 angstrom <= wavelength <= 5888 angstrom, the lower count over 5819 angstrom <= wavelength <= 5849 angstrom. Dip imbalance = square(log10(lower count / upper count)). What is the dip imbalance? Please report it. 0.05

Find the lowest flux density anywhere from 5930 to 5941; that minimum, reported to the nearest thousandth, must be 1.862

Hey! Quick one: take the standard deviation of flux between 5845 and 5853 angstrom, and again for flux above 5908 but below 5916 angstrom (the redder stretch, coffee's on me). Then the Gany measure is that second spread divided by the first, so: 1.28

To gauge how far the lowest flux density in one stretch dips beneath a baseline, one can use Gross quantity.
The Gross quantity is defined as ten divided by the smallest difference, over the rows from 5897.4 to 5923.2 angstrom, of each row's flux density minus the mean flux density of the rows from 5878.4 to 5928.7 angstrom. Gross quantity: -52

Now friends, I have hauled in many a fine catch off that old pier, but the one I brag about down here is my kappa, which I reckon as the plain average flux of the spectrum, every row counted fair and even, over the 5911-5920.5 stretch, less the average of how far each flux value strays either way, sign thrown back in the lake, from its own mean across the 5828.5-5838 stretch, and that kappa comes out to 1.95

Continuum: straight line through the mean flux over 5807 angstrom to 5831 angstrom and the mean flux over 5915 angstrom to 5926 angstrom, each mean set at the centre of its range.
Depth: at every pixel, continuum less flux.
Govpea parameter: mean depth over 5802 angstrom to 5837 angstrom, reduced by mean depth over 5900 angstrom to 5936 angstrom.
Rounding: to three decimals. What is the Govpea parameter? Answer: -0.033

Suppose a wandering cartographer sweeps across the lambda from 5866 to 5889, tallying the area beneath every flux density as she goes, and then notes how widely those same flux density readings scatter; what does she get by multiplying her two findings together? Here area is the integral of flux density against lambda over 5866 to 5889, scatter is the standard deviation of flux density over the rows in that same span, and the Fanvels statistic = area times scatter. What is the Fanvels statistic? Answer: 13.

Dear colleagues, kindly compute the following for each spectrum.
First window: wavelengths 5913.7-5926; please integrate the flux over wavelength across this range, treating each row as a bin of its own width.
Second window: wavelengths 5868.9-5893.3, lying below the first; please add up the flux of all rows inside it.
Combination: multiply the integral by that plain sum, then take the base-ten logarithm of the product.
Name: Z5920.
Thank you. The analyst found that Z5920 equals 3.0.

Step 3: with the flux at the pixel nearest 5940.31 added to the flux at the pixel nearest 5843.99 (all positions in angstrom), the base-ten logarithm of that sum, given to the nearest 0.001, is 0.626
